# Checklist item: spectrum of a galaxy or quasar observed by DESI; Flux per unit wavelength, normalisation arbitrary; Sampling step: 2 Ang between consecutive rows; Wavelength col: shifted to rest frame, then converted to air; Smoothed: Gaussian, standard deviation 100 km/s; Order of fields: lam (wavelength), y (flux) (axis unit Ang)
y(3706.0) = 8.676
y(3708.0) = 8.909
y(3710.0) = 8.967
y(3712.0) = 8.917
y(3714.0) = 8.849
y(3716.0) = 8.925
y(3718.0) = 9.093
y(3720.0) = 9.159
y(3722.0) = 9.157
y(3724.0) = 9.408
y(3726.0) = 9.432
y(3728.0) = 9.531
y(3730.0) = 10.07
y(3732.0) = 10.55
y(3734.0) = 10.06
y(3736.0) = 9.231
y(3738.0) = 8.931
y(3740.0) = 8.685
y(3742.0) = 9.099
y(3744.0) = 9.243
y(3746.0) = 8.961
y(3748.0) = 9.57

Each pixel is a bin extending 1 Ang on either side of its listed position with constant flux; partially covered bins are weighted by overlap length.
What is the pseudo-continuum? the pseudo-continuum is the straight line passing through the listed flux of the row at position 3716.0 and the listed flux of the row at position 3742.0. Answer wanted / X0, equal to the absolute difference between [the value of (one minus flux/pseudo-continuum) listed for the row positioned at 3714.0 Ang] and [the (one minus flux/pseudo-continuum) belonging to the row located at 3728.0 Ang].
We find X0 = 0.07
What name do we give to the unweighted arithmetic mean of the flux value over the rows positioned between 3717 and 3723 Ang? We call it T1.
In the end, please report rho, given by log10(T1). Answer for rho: 0.961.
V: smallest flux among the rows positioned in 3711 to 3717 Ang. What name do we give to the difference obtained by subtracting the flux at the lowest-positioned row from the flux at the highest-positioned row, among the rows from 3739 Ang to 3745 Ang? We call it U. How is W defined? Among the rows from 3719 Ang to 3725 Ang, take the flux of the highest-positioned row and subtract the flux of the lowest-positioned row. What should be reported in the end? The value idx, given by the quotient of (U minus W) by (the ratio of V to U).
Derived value 0.019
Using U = 0.56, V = 8.849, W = 0.2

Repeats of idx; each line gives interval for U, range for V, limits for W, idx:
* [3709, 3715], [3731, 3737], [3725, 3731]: 0.010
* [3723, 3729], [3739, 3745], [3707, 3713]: 0.002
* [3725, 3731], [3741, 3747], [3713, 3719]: 0.028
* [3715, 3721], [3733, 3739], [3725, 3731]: -0.011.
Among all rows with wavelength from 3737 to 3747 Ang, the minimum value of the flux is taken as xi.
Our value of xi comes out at 8.685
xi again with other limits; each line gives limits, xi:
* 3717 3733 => 9.093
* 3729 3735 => 10.06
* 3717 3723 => 9.093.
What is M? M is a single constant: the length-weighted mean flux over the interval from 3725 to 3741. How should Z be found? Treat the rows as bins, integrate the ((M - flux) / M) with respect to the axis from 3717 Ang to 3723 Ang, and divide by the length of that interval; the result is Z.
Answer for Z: 0.04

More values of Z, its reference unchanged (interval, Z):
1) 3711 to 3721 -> 0.06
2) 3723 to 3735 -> -0.03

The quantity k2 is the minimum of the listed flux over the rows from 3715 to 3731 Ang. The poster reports 8.925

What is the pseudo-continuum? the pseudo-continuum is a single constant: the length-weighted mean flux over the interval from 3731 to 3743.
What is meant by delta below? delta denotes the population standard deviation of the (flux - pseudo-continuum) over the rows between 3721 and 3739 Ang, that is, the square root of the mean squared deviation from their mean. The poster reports 0.49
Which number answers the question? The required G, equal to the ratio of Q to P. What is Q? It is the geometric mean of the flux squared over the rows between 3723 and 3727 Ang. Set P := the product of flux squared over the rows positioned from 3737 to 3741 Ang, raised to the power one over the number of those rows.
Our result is 1.14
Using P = 77.6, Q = 89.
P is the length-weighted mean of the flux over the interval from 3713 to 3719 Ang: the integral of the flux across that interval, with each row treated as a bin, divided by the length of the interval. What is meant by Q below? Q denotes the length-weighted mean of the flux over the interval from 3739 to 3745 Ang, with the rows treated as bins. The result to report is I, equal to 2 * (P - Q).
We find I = -0.11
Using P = 9.0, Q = 9.01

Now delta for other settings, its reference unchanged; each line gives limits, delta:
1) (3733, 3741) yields 0.52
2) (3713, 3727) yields 0.20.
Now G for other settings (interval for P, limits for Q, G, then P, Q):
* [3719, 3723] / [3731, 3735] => 1.27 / 83.9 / 106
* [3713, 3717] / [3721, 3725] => 1.09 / 79.0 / 86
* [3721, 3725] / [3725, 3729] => 1.04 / 86.1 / 90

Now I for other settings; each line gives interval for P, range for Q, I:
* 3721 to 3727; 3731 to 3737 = -1.23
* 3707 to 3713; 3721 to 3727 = -0.80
